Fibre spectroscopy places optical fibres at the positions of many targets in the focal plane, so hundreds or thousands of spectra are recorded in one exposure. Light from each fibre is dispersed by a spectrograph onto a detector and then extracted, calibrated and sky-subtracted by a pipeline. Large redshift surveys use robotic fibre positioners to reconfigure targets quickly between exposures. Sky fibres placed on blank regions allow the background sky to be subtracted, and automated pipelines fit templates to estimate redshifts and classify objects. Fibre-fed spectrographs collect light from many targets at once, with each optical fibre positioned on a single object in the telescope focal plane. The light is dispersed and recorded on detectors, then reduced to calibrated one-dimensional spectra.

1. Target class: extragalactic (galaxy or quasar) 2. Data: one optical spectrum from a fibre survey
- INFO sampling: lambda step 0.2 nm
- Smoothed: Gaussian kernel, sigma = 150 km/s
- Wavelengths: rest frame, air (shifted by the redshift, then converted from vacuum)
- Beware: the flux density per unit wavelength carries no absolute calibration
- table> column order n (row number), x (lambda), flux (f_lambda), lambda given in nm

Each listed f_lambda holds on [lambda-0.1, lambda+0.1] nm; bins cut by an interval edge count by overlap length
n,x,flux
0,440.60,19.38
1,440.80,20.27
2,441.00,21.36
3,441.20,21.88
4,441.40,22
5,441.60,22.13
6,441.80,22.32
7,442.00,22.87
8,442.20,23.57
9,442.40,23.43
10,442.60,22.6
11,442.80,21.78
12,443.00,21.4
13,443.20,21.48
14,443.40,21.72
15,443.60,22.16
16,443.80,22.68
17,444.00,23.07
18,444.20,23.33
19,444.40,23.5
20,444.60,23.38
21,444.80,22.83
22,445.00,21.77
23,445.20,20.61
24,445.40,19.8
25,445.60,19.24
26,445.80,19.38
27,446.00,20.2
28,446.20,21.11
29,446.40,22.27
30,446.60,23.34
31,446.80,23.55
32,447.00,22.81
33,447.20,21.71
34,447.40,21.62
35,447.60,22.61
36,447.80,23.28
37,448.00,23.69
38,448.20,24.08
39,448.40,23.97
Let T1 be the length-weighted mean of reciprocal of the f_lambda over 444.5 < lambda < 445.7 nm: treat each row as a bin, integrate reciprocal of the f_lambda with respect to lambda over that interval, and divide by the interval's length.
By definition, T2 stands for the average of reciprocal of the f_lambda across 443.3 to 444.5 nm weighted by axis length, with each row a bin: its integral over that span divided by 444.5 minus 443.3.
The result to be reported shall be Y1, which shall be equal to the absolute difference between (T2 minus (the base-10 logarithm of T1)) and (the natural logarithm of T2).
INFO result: 4.49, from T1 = 0.0473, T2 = 0.0440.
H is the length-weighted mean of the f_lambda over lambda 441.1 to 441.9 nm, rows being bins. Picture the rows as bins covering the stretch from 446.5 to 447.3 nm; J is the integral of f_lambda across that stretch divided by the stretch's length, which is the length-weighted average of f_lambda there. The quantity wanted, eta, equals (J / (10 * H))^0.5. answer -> 0.322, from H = 22.1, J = 22.9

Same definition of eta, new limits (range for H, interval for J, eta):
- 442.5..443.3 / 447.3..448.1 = 0.323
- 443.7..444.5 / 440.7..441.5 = 0.304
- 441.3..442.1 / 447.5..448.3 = 0.324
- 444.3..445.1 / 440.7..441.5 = 0.306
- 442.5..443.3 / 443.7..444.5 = 0.326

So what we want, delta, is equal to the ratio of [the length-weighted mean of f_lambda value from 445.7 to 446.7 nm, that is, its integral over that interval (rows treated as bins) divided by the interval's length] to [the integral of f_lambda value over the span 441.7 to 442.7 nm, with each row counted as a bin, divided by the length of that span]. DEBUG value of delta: 0.93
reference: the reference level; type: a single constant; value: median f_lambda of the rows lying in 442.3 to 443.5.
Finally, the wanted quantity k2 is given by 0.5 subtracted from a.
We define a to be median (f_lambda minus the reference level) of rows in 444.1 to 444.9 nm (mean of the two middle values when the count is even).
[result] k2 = 1.1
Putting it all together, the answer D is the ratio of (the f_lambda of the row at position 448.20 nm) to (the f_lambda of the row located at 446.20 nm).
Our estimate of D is 1.14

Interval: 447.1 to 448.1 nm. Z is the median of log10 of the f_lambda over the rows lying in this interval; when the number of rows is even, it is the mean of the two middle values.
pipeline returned 1.35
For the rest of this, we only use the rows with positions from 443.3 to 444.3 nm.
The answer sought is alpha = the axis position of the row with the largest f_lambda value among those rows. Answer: 444.20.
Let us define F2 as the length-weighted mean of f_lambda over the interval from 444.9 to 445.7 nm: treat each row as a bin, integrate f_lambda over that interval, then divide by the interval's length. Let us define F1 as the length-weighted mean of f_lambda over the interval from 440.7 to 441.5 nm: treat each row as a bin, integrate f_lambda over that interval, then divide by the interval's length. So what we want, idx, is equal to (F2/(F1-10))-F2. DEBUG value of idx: -18.6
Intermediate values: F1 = 21.4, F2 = 20.4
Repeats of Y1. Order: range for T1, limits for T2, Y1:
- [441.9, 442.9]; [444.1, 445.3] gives 4.52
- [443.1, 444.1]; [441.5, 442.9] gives 4.51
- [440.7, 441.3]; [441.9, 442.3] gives 4.51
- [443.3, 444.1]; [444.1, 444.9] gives 4.54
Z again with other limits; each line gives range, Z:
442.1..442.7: 1.37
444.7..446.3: 1.31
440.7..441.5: 1.33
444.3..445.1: 1.36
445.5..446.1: 1.29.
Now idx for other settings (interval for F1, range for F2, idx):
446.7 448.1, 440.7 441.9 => -20.0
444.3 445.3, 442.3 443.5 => -20.3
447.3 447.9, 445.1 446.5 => -18.7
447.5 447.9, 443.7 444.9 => -21.3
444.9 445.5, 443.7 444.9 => -21.0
